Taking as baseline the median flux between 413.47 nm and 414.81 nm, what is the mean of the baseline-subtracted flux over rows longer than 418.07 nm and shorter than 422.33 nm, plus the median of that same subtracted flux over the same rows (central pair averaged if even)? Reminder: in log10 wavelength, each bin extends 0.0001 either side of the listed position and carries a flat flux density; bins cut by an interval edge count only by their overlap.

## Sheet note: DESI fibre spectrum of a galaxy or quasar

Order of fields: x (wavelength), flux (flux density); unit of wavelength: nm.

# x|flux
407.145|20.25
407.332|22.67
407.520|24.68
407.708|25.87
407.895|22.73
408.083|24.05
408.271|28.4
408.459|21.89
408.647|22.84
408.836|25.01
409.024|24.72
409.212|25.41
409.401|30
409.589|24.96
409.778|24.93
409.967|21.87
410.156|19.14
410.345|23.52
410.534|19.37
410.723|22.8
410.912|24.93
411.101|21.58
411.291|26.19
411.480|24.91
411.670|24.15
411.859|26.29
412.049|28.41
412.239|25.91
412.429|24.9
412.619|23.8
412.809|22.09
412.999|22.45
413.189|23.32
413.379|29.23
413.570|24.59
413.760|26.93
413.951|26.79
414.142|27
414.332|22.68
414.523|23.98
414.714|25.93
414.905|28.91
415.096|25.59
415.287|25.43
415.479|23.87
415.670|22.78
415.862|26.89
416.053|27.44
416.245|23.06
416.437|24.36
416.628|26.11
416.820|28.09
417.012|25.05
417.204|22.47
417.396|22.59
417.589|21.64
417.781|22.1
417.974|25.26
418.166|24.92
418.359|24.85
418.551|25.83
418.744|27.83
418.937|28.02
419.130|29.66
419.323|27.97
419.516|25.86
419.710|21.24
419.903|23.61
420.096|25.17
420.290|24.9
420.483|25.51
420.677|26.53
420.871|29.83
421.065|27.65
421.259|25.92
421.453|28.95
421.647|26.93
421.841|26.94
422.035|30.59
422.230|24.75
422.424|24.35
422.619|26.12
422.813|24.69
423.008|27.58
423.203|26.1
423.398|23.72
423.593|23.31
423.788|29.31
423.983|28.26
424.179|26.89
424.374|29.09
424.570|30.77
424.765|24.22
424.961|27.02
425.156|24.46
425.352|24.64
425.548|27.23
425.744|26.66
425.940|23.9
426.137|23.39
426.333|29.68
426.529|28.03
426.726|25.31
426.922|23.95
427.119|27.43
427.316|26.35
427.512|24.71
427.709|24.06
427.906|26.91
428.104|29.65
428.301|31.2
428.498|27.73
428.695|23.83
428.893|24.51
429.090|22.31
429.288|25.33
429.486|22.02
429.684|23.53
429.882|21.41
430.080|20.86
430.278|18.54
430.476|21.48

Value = 0.9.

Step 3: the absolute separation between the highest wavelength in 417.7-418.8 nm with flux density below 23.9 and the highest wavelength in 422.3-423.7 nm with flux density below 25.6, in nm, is 5.81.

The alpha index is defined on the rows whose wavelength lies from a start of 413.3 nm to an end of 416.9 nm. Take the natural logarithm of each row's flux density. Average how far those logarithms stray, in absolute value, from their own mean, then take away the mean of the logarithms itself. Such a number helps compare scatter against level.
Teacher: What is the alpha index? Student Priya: -3.18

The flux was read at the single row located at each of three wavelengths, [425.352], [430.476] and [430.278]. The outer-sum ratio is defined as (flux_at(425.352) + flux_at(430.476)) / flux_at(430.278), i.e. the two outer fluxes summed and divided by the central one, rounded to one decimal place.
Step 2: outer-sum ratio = 2.5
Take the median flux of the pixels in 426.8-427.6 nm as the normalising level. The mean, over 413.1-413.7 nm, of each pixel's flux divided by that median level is 1.01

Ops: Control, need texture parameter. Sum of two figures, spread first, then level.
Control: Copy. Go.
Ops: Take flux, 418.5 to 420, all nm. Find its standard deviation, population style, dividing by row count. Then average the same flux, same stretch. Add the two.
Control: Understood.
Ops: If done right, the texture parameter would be 28.8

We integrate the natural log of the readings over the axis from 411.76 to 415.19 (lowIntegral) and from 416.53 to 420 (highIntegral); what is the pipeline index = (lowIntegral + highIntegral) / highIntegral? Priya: 1.993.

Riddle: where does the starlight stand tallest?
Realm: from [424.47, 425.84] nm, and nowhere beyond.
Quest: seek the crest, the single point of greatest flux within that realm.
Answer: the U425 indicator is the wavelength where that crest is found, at 424.570 nm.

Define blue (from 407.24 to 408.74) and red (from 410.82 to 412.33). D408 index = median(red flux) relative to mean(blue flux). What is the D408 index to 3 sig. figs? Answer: 1.05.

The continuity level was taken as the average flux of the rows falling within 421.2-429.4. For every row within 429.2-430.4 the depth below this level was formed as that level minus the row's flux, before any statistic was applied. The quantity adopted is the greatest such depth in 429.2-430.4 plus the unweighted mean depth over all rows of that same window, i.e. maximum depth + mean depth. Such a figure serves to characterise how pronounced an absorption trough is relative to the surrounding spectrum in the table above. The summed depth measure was 12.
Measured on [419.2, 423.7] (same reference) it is 5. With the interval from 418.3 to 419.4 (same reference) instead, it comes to 0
